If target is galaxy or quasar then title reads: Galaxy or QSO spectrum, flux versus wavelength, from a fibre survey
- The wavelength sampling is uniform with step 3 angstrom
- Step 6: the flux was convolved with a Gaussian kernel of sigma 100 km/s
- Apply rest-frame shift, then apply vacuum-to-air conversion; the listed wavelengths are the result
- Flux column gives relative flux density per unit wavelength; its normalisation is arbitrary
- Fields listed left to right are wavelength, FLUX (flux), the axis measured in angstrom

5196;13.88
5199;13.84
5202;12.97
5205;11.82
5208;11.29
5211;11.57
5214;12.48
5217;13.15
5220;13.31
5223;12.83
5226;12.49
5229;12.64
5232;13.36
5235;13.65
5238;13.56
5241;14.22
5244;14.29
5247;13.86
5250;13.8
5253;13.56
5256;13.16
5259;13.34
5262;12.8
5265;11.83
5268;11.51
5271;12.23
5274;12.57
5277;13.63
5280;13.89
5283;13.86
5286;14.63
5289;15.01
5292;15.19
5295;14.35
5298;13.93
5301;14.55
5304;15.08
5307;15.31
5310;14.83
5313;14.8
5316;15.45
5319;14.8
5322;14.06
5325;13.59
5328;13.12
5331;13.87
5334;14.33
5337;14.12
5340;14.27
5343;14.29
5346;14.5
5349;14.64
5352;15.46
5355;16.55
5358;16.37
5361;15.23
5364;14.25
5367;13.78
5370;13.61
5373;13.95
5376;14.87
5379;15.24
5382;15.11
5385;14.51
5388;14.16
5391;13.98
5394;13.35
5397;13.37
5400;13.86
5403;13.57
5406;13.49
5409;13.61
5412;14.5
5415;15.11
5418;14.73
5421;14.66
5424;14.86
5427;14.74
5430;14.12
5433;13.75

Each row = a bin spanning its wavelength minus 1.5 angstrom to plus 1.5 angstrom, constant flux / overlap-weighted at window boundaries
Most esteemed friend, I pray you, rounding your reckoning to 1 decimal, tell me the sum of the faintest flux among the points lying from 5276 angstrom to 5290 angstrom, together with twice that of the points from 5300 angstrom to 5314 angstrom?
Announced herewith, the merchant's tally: 42.7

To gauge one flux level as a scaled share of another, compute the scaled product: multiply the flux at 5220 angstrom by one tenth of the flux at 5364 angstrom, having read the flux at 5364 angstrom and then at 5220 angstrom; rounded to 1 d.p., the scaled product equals 19.0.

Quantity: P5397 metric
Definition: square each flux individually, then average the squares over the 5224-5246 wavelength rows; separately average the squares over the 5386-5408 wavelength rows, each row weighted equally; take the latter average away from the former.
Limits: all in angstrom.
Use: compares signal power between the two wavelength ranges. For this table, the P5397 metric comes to -6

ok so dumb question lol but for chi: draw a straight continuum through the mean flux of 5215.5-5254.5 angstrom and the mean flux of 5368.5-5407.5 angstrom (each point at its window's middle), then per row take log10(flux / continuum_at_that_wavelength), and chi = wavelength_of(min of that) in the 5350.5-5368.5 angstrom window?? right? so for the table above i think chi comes 5367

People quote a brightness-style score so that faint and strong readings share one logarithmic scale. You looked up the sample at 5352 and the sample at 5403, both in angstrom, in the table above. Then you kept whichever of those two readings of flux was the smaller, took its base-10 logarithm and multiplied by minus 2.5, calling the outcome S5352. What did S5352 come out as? -2.83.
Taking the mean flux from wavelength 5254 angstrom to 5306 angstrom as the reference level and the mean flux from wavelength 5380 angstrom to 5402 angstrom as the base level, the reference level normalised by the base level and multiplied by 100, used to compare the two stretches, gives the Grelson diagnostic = 97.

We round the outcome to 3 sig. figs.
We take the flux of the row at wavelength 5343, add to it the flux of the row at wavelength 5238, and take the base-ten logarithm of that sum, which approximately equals 1.44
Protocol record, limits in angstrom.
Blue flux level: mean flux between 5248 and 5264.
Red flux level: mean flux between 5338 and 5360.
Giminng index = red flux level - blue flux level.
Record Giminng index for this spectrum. 1.8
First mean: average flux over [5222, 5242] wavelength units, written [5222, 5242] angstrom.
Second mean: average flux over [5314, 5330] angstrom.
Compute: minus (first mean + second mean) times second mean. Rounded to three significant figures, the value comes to -390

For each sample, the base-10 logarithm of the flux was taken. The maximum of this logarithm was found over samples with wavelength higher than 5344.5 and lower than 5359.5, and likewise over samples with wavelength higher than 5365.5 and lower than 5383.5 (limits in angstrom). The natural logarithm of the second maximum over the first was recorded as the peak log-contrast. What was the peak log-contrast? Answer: -0.030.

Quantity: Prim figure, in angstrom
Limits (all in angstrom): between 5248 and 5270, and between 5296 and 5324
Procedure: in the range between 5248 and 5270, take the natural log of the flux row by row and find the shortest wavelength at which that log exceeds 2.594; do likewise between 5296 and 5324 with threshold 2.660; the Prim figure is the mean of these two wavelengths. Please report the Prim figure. 5275.5 angstrom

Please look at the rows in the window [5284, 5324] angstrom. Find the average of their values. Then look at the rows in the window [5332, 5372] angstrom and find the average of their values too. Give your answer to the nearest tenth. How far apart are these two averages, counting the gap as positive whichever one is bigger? 0.0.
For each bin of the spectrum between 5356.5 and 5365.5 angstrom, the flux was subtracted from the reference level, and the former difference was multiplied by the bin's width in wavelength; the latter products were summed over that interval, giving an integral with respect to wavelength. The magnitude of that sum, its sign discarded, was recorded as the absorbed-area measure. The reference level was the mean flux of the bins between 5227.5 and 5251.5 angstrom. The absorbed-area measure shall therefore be 14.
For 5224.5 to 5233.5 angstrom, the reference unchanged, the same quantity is 8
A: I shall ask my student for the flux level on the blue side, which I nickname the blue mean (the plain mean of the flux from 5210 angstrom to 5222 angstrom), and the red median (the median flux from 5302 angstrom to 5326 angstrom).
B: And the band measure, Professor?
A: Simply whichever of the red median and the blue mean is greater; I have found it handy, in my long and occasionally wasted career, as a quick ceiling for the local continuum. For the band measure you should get 14.8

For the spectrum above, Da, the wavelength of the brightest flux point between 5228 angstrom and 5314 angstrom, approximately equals 5307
